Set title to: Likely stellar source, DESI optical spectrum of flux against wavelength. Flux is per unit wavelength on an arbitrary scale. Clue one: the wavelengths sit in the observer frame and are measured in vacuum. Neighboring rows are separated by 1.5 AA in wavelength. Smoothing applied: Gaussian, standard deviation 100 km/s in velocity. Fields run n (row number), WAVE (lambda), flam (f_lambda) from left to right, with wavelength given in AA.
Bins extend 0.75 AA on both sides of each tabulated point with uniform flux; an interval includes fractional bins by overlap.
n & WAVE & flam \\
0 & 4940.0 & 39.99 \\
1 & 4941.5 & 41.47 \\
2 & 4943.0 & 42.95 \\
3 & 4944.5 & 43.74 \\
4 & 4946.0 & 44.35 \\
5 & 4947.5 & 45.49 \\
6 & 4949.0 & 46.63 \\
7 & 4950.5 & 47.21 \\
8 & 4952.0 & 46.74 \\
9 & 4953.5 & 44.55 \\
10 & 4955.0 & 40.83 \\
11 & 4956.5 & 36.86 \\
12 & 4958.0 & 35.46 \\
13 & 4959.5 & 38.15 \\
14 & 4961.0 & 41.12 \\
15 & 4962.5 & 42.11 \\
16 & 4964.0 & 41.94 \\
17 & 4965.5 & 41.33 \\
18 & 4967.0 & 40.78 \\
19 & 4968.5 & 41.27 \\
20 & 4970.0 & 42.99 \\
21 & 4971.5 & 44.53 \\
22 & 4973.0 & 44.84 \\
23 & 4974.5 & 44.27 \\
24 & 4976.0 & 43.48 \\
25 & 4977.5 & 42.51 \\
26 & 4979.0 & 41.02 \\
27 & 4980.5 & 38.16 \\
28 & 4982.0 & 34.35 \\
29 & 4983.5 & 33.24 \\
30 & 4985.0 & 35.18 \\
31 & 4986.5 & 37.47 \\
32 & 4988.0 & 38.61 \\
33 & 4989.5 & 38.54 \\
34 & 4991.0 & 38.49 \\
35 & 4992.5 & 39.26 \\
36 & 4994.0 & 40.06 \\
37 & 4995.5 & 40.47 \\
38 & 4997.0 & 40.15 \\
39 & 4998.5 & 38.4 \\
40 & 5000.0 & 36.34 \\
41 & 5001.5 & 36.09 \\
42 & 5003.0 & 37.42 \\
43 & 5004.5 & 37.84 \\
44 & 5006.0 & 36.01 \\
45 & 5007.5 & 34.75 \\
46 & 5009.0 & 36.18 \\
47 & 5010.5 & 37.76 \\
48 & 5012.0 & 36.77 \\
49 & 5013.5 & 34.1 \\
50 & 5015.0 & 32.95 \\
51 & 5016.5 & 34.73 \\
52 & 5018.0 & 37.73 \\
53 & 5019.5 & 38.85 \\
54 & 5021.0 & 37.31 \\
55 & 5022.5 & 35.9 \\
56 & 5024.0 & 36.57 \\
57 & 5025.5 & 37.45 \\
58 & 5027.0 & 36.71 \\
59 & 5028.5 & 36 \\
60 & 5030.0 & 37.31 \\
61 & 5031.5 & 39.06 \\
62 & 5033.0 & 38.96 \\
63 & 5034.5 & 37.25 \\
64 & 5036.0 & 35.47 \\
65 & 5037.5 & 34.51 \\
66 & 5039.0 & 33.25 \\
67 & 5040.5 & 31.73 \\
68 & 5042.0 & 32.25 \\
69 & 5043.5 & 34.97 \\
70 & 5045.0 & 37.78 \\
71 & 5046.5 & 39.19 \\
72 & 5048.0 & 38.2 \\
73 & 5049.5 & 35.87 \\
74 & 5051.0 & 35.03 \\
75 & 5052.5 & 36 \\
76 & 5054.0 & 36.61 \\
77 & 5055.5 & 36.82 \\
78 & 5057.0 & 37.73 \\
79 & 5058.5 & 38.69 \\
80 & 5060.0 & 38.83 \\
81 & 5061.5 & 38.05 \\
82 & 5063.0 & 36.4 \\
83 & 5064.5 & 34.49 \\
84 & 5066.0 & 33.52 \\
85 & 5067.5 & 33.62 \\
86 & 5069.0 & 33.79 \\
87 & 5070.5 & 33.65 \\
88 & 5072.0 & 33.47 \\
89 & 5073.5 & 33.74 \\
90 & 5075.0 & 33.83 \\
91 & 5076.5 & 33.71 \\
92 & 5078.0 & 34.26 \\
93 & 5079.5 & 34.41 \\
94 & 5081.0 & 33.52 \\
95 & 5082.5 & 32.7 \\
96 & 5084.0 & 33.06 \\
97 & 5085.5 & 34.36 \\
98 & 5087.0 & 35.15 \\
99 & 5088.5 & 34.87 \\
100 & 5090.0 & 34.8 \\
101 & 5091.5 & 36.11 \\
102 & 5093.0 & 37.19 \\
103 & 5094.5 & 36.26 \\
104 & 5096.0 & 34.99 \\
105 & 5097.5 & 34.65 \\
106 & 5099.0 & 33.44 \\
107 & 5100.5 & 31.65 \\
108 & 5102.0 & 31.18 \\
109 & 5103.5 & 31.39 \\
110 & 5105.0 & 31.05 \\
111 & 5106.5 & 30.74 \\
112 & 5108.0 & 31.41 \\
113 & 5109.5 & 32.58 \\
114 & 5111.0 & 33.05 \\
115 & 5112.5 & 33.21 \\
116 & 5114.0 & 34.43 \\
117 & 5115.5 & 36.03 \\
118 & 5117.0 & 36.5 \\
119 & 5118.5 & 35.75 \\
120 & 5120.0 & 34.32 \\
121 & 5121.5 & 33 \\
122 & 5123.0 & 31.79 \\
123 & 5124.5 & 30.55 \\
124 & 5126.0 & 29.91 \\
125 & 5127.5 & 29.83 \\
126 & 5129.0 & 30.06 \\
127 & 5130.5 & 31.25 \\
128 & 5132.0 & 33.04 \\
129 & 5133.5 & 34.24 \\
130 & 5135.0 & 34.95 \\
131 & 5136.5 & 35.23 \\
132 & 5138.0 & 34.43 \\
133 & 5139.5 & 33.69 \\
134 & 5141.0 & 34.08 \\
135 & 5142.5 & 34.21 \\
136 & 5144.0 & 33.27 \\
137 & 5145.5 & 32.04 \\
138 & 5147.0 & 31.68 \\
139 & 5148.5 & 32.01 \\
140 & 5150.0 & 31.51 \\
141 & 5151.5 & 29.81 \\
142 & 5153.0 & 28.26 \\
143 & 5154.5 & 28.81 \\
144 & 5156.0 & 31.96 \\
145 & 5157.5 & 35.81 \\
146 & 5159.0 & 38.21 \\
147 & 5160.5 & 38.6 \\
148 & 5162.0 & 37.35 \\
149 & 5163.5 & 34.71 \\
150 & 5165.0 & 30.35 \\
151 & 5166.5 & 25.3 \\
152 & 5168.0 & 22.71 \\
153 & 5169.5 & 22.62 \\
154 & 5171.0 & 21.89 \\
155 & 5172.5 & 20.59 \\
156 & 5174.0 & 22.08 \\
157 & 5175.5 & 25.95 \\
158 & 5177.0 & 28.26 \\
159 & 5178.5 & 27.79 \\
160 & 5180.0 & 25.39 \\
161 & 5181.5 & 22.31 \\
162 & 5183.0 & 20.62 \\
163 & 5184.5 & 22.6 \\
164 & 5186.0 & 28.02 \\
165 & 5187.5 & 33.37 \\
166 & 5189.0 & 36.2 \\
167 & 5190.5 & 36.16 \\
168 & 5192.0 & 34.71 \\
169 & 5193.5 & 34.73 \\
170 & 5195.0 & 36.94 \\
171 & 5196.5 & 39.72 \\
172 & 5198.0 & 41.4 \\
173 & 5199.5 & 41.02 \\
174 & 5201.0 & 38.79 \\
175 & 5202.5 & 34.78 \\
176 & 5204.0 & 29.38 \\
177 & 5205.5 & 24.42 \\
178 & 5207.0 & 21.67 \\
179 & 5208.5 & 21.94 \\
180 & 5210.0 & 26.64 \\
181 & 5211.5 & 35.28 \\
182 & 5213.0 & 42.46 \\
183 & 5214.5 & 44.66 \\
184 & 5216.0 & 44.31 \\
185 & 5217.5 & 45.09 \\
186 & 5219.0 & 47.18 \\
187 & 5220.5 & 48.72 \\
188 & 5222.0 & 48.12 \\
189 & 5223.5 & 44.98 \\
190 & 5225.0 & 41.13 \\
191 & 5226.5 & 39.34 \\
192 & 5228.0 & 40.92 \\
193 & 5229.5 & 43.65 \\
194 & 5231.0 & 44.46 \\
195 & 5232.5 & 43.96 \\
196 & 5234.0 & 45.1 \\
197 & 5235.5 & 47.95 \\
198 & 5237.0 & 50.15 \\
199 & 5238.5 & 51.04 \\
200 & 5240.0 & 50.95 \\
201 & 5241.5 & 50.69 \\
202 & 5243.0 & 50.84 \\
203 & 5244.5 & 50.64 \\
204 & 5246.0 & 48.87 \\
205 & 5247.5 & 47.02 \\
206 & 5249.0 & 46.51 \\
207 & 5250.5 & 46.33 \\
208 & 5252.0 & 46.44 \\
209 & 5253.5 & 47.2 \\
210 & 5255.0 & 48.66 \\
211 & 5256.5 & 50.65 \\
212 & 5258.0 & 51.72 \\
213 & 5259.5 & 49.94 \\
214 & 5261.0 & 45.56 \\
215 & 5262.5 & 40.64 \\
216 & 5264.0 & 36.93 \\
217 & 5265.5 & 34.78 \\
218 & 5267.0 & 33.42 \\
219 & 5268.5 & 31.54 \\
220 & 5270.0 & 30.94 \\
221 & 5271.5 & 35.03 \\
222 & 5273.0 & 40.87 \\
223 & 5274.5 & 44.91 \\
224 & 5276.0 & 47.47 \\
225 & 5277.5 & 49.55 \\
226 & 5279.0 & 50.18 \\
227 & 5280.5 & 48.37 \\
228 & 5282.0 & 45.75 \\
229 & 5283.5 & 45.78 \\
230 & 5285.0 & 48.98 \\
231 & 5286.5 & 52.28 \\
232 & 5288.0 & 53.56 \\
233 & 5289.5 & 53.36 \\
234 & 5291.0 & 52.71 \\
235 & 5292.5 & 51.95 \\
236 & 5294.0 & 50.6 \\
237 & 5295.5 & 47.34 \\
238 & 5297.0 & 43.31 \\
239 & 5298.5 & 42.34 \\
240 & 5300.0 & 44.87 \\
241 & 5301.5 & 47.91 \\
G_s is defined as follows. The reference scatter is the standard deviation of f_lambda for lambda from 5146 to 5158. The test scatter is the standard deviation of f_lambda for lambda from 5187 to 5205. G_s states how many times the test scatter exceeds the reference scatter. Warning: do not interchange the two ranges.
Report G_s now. 1.5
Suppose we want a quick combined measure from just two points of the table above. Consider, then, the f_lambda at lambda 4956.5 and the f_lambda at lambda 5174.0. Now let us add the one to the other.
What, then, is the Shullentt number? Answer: 59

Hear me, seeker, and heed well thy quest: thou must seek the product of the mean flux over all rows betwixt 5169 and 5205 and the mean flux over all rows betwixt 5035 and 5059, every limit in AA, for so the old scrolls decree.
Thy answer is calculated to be 1084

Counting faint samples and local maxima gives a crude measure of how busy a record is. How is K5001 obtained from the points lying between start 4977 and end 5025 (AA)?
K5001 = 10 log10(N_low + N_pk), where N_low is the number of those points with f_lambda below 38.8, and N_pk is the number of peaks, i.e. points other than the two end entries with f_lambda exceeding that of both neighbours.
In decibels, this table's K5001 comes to 14.8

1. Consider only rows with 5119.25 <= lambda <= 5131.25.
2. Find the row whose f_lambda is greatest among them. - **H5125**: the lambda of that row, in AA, 5120.0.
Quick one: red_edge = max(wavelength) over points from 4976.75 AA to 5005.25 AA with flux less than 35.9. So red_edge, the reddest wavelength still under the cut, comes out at 4985.0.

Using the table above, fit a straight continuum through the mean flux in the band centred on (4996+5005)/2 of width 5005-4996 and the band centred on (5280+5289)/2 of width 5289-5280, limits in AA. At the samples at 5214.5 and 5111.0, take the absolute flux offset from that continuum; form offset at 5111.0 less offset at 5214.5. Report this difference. 7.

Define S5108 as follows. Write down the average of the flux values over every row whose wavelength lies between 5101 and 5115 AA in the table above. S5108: 32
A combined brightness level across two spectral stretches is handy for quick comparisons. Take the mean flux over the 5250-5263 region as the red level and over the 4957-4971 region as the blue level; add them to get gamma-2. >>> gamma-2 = 88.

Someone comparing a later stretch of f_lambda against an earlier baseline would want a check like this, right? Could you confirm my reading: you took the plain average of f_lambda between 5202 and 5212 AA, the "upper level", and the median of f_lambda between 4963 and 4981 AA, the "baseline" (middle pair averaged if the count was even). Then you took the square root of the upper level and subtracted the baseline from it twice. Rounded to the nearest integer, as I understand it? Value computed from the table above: -79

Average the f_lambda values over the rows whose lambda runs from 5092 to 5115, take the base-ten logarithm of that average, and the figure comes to 1.52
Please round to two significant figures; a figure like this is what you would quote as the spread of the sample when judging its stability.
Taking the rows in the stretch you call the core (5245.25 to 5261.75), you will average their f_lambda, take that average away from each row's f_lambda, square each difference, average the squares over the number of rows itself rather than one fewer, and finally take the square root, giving 1.9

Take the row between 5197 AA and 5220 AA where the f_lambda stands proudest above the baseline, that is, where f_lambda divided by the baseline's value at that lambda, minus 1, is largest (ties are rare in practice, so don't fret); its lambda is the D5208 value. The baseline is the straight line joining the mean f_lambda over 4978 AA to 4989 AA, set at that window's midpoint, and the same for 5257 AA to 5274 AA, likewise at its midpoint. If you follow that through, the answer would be 5219.0 AA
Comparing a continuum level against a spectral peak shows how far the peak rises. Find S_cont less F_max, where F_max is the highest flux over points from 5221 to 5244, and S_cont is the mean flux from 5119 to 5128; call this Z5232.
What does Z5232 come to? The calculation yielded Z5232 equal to -19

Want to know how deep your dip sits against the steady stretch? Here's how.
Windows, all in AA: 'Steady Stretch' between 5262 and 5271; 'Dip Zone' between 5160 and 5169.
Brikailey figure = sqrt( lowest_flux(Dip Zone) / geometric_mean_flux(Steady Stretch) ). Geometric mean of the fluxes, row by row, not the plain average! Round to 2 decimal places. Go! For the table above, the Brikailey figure 0.81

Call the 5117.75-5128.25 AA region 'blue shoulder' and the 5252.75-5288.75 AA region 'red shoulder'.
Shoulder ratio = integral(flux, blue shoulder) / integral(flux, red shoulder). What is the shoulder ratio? 0.21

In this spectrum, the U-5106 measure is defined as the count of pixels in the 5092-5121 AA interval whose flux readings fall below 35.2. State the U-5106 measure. 14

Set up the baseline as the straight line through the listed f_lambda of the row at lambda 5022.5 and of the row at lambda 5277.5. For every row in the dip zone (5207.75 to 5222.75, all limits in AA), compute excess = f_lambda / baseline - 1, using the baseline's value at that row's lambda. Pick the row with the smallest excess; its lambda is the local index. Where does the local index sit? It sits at 5208.5 AA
